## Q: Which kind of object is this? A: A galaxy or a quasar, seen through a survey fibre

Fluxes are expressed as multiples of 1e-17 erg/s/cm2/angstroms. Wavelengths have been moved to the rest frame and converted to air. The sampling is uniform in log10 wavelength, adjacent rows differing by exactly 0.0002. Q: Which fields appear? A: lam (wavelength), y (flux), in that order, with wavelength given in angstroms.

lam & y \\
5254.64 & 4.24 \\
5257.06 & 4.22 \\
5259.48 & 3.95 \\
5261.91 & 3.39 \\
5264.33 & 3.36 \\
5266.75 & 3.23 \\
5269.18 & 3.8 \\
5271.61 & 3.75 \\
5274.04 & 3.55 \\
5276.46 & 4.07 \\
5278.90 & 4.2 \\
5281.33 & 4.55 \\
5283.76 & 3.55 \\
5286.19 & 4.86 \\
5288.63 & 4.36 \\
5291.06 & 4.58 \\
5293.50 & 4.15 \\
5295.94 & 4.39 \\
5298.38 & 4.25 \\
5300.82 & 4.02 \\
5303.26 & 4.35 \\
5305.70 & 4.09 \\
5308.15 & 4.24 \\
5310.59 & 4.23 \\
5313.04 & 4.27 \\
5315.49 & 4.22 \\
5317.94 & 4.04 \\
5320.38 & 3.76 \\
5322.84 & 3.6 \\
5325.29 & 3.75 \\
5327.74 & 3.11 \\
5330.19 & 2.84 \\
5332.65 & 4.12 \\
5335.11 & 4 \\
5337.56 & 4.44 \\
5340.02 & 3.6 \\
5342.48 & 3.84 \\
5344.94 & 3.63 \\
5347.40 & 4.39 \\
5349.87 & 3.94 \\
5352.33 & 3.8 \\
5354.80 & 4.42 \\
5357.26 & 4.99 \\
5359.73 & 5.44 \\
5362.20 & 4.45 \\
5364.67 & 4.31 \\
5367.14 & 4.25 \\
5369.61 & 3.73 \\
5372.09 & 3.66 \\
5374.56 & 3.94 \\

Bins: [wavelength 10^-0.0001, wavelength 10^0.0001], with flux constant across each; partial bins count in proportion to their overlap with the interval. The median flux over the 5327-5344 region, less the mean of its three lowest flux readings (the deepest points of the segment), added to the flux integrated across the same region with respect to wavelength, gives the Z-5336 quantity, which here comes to 64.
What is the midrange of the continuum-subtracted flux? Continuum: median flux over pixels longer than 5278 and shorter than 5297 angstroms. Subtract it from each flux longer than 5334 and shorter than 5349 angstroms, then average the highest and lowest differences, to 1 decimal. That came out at -0.4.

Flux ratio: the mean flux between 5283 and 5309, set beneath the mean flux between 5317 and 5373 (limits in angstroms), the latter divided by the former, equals 0.94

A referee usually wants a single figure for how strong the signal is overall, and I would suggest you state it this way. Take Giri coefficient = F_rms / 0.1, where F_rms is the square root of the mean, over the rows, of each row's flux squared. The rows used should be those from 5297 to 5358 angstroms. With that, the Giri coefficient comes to 40.2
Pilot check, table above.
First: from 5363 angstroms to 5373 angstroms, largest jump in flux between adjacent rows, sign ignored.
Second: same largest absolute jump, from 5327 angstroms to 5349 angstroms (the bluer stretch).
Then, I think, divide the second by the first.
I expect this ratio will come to 2.5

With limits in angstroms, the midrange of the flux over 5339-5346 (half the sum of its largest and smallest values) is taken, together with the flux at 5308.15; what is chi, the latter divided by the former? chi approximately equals 1.14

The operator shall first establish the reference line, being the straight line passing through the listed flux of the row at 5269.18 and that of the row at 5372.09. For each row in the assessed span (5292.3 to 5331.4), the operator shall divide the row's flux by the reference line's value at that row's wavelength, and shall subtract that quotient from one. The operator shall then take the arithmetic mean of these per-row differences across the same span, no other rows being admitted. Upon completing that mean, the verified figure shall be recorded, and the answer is -0.057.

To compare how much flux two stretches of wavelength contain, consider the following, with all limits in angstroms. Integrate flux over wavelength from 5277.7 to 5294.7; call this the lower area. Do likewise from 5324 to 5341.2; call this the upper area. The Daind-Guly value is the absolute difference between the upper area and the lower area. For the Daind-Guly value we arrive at 10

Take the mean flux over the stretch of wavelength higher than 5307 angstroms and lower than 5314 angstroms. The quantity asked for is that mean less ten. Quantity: -5.75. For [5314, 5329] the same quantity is -6.25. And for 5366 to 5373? -6.12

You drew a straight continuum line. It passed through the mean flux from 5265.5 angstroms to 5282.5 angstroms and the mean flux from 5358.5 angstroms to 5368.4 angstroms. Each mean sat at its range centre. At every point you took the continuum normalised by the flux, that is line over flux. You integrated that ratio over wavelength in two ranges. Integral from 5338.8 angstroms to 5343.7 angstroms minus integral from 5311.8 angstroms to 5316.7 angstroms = 1.0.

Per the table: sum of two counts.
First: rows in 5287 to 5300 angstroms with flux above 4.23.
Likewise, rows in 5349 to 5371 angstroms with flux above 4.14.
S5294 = 10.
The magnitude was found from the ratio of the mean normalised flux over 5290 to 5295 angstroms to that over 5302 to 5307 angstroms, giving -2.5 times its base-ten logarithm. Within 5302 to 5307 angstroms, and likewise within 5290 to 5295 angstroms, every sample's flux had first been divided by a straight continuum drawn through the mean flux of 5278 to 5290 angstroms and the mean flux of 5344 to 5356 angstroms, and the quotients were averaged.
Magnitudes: -0.02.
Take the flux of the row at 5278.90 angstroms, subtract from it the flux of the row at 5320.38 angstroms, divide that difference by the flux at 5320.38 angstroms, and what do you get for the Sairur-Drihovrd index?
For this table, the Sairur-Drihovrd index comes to 0.12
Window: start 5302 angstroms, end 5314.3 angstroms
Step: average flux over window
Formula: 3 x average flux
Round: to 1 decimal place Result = 12.7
